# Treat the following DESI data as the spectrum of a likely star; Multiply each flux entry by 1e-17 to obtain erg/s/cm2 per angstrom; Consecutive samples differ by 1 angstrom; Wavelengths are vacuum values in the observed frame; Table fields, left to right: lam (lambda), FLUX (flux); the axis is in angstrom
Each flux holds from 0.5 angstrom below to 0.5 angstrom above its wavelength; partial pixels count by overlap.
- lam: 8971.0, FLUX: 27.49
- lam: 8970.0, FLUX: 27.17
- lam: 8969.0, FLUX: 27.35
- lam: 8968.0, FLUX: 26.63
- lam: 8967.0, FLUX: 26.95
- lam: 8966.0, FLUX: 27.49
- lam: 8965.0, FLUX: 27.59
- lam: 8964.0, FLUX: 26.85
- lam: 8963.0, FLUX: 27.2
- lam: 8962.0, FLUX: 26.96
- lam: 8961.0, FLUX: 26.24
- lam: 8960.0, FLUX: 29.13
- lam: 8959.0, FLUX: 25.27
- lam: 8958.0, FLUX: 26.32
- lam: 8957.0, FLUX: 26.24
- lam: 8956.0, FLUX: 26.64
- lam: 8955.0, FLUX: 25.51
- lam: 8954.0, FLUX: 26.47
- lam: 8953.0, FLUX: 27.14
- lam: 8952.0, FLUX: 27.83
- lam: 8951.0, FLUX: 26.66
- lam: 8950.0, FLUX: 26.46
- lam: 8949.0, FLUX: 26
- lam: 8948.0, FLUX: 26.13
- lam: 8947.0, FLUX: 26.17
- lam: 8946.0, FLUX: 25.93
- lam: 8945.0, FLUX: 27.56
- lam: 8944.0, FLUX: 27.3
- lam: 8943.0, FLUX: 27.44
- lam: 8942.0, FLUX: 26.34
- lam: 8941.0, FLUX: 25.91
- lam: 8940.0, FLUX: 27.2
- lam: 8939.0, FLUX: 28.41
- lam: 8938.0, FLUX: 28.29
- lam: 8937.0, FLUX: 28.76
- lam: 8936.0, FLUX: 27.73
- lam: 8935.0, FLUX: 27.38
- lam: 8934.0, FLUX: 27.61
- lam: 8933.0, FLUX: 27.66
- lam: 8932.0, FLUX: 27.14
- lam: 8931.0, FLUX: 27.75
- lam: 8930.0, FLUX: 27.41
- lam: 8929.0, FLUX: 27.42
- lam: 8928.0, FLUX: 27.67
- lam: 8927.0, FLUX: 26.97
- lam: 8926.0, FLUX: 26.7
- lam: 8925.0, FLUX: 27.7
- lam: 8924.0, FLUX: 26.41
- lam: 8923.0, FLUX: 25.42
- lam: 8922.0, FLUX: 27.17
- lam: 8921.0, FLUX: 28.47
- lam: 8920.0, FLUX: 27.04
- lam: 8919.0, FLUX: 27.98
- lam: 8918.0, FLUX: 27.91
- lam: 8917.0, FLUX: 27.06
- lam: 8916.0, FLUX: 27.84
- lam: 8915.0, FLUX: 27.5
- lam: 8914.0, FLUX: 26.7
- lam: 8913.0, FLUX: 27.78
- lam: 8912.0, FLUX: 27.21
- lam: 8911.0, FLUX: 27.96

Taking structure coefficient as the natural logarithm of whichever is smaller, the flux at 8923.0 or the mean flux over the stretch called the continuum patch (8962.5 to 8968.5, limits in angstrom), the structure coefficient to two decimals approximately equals 3.24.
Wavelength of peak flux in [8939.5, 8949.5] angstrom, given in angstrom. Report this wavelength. 8945.0 angstrom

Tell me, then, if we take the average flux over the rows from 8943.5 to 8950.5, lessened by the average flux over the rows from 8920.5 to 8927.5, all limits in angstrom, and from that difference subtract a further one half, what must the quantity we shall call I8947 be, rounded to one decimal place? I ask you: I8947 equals -1.0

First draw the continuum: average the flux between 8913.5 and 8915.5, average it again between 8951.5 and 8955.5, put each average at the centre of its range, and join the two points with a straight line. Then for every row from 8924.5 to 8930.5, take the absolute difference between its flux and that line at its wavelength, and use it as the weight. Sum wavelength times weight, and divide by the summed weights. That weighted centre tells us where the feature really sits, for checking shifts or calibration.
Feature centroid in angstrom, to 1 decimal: 8927.5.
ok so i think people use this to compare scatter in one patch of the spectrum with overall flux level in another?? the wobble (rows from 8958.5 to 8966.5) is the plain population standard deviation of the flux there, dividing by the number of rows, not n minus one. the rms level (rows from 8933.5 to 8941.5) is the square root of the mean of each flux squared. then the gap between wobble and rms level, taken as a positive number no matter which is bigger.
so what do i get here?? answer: 26.6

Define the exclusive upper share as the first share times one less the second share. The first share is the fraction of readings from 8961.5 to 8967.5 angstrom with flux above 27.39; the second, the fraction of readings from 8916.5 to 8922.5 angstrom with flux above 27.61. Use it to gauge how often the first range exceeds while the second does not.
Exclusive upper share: 0.17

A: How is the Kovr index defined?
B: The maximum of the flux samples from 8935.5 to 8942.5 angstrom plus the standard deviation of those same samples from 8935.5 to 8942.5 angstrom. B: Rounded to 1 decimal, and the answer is 29.8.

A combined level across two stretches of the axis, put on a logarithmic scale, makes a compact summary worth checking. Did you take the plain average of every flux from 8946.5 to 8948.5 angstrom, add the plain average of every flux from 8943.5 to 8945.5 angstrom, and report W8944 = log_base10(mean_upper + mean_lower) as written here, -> 1.729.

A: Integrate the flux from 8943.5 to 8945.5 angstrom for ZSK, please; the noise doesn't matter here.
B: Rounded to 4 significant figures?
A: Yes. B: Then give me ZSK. 54.86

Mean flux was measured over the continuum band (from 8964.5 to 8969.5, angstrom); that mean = 27.2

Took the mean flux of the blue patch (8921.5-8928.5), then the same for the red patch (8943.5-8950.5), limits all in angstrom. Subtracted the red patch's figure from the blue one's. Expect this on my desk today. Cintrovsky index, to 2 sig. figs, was 0.36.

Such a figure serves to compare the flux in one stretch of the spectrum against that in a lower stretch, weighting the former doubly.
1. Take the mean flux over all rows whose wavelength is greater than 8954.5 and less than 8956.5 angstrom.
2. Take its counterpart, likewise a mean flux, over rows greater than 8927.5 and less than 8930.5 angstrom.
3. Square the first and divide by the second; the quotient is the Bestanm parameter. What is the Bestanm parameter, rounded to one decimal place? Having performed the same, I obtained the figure 24.7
